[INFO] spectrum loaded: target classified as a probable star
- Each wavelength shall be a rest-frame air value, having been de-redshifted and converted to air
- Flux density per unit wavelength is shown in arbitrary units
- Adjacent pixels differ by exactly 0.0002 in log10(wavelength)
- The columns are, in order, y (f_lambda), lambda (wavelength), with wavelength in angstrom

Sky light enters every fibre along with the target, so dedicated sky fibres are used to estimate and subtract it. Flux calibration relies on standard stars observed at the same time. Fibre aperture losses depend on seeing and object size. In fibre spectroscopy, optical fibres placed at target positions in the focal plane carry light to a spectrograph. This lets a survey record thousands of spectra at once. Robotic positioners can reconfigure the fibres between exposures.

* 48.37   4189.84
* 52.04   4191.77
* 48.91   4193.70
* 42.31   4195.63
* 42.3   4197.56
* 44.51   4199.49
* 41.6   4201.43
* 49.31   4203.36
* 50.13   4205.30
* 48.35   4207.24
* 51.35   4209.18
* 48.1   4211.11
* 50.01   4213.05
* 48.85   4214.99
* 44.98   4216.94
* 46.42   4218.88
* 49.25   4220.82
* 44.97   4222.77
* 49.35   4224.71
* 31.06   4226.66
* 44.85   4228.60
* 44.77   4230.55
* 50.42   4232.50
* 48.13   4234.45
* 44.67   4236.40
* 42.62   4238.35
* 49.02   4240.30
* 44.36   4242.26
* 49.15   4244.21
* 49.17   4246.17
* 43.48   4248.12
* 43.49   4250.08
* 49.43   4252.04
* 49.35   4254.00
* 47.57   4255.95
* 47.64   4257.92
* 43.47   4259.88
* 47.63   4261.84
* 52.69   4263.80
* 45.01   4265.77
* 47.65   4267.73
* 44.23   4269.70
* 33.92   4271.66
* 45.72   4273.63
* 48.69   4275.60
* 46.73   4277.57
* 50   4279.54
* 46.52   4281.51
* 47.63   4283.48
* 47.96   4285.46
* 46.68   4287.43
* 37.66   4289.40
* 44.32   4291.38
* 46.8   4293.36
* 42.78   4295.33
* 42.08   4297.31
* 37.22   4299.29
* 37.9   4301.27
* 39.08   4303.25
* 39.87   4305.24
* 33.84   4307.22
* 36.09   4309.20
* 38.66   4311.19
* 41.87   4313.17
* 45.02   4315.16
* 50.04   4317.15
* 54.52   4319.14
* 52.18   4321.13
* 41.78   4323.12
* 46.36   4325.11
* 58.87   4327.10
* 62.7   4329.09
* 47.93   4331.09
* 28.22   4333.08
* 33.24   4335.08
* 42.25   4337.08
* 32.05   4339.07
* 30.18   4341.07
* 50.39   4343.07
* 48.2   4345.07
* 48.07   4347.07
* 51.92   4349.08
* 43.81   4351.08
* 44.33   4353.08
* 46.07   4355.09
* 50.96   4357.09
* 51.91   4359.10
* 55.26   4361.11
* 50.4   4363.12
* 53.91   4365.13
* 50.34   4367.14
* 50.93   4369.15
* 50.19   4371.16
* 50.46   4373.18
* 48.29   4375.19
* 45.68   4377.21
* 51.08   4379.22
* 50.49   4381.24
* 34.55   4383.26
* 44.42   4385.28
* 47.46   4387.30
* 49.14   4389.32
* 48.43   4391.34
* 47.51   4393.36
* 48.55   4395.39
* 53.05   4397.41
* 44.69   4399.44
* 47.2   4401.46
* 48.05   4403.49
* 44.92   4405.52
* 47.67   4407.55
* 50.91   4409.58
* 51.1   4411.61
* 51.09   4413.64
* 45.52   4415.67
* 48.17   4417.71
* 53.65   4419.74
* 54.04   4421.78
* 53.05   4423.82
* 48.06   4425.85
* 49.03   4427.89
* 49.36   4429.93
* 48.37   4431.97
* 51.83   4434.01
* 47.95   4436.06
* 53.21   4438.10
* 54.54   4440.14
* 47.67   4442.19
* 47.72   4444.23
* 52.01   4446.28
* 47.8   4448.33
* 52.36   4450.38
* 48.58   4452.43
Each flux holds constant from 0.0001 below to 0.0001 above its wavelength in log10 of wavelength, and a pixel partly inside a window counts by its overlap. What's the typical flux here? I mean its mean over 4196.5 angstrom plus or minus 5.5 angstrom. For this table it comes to 45.3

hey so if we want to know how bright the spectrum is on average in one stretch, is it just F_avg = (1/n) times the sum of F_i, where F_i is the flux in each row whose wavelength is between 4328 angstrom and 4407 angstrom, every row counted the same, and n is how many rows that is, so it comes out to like 46.9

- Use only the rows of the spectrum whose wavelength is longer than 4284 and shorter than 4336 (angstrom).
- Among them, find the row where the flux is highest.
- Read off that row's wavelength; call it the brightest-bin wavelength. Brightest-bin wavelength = 4329.09 angstrom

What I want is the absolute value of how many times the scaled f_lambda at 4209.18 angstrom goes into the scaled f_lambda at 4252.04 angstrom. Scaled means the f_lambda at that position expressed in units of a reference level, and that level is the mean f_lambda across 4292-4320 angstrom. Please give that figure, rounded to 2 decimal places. 0.96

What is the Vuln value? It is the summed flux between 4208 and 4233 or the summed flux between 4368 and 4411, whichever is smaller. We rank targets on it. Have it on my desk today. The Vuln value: 604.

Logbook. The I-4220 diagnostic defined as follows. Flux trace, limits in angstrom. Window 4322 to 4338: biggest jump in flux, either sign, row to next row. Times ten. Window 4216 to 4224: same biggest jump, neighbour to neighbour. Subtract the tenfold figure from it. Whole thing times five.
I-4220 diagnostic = -964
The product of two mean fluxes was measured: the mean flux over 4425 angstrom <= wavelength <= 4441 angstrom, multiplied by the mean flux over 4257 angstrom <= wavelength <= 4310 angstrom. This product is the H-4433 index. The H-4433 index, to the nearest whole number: 2198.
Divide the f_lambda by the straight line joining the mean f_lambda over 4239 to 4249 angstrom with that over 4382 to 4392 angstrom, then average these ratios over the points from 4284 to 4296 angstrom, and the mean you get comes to 0.96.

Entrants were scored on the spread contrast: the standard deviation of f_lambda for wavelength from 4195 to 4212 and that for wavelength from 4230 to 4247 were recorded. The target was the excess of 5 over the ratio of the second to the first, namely 4.26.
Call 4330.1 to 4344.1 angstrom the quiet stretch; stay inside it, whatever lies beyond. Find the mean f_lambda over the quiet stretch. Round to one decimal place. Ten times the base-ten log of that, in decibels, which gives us 15.8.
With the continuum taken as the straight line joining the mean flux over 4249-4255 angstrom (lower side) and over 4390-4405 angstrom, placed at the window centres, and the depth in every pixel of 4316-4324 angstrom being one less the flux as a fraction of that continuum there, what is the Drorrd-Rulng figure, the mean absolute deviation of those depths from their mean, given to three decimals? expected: 0.082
